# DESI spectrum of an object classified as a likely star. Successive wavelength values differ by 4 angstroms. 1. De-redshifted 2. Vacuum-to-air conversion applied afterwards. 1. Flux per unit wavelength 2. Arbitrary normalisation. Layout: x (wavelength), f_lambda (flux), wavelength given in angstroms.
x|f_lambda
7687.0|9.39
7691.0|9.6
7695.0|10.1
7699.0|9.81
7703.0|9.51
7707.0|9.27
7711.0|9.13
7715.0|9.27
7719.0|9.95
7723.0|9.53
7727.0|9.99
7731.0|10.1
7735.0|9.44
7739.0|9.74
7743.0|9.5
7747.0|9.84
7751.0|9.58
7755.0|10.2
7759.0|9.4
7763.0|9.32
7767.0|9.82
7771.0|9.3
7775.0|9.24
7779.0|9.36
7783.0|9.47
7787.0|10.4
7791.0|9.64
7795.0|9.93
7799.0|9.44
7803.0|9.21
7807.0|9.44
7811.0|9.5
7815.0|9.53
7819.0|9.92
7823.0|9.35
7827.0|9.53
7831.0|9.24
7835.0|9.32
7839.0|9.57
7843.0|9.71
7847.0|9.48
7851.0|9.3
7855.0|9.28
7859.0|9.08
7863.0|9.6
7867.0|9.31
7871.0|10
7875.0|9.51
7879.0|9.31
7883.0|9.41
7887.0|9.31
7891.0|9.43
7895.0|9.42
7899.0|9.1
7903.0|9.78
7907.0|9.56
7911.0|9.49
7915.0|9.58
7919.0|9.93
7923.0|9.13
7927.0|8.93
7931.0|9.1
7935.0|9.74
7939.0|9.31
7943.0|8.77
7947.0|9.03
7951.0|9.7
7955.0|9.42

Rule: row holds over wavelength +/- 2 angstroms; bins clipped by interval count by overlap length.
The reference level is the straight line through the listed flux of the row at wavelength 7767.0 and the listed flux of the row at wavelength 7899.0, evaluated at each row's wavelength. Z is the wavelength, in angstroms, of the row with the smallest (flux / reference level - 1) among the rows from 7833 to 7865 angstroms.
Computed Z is 7859.0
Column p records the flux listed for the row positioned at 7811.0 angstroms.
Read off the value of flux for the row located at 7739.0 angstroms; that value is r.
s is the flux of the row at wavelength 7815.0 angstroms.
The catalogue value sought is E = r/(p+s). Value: 0.512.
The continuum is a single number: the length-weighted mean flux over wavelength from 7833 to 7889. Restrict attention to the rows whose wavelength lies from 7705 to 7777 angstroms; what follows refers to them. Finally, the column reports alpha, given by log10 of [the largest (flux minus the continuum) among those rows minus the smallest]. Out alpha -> 0.029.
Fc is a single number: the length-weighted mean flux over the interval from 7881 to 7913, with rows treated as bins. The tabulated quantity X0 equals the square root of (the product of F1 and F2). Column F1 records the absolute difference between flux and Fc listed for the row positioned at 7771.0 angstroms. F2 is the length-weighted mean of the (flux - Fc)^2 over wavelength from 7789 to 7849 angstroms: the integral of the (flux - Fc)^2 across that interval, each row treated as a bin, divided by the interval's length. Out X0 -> 0.083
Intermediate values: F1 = 0.14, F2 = 0.050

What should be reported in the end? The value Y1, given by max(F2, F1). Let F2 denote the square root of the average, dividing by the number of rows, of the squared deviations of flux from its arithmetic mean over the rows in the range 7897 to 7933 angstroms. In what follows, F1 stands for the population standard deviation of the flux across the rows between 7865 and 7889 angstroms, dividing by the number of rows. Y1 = 0.33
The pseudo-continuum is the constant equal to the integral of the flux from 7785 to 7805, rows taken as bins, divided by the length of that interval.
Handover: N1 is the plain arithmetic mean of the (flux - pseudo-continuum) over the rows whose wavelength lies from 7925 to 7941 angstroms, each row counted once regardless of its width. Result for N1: -0.45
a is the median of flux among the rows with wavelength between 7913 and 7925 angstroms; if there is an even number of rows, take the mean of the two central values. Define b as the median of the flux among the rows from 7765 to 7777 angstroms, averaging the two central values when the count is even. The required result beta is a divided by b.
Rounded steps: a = 9.58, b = 9.30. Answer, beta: 1.03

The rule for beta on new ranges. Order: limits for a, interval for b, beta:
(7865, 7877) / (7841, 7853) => 1.00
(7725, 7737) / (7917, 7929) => 1.09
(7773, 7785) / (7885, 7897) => 0.99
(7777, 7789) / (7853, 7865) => 1.02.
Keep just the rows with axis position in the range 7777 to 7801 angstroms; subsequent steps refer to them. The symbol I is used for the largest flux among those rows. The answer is 10.4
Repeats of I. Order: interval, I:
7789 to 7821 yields 9.93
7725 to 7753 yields 10.1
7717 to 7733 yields 10.1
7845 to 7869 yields 9.6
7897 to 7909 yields 9.78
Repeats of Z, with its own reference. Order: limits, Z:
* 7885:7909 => 7899.0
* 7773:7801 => 7775.0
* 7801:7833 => 7803.0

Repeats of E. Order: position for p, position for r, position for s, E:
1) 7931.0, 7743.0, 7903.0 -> 0.503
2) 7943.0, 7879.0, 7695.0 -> 0.493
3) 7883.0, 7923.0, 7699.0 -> 0.475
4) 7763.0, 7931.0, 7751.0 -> 0.481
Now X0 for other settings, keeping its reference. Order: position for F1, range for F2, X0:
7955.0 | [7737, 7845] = 0.042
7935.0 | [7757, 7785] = 0.099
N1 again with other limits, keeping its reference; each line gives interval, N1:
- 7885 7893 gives -0.35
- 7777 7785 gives -0.31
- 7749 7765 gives -0.10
